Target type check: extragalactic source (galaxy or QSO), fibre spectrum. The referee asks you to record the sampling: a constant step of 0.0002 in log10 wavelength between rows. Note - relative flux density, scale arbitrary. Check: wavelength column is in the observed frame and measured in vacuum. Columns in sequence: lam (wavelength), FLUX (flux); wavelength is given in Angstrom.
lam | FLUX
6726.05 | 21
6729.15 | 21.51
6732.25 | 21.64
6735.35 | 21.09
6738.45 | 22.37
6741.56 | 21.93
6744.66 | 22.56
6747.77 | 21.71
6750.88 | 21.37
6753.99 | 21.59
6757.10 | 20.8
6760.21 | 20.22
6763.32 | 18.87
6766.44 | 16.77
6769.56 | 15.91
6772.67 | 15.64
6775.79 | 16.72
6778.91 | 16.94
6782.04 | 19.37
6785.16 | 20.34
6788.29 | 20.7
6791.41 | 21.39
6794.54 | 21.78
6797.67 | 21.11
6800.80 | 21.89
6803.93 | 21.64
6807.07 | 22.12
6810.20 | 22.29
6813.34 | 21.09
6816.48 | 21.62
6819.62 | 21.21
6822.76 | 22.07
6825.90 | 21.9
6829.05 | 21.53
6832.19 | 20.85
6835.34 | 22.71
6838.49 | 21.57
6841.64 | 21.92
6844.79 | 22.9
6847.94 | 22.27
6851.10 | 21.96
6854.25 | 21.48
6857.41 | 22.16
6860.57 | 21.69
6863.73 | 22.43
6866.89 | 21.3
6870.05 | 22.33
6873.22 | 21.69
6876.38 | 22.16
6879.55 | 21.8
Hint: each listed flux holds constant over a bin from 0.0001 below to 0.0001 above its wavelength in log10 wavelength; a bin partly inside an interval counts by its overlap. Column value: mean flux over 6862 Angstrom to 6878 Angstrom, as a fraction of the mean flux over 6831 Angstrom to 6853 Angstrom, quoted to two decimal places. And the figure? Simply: 1.00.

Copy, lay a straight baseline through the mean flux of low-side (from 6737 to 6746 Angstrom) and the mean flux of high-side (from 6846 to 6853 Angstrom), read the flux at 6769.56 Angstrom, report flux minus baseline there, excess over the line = -6.3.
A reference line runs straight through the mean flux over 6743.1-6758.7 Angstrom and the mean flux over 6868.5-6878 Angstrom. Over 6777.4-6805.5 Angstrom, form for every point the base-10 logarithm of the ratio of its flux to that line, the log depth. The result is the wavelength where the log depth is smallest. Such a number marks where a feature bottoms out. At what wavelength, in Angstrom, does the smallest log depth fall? 6778.91 Angstrom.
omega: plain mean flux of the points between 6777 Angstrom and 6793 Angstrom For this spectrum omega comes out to 19.7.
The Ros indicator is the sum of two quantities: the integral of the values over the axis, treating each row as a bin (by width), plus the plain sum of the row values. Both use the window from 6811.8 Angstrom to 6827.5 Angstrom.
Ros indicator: 447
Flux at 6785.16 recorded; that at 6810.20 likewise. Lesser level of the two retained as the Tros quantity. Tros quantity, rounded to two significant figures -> 20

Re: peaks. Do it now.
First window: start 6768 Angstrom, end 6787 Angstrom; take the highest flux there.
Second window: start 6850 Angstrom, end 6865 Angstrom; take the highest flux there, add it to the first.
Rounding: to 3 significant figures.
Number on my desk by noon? 42.8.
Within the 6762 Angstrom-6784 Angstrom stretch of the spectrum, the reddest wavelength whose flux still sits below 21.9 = 6782.04 Angstrom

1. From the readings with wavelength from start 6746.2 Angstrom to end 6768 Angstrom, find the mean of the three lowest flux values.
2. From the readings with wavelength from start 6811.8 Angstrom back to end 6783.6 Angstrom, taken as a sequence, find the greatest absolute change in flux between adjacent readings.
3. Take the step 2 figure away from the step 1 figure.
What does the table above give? 18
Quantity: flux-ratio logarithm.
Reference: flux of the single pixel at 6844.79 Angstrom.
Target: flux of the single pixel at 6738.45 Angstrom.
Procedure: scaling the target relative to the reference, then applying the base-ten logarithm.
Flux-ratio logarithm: -0.010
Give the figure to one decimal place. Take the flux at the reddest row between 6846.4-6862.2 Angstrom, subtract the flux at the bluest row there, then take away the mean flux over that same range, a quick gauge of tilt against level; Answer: -22.5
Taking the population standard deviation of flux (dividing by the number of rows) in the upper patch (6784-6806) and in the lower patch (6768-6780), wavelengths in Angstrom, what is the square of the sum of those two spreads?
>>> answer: 1.2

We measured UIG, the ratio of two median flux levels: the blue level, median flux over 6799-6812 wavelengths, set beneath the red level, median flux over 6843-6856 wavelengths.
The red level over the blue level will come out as 1.00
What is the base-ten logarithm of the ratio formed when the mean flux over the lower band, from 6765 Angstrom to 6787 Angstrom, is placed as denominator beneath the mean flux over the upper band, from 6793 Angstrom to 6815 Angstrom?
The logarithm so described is 0.10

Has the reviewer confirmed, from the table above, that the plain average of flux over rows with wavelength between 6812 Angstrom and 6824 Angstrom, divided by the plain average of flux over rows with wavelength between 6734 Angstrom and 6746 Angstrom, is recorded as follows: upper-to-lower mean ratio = 0.98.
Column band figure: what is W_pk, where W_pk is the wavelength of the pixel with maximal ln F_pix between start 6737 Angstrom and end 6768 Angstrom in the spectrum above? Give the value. 6744.66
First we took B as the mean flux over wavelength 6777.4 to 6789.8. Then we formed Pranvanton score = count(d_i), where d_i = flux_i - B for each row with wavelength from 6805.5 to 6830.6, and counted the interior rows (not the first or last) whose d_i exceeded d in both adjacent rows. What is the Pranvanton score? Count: 3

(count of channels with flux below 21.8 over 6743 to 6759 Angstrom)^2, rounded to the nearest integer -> 16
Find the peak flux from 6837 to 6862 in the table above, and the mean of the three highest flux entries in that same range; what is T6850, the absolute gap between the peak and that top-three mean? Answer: 0.5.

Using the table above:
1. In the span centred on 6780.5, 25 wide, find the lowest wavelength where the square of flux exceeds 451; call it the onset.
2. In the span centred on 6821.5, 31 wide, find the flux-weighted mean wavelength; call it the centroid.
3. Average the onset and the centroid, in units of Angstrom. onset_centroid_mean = 6806.3 Angstrom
